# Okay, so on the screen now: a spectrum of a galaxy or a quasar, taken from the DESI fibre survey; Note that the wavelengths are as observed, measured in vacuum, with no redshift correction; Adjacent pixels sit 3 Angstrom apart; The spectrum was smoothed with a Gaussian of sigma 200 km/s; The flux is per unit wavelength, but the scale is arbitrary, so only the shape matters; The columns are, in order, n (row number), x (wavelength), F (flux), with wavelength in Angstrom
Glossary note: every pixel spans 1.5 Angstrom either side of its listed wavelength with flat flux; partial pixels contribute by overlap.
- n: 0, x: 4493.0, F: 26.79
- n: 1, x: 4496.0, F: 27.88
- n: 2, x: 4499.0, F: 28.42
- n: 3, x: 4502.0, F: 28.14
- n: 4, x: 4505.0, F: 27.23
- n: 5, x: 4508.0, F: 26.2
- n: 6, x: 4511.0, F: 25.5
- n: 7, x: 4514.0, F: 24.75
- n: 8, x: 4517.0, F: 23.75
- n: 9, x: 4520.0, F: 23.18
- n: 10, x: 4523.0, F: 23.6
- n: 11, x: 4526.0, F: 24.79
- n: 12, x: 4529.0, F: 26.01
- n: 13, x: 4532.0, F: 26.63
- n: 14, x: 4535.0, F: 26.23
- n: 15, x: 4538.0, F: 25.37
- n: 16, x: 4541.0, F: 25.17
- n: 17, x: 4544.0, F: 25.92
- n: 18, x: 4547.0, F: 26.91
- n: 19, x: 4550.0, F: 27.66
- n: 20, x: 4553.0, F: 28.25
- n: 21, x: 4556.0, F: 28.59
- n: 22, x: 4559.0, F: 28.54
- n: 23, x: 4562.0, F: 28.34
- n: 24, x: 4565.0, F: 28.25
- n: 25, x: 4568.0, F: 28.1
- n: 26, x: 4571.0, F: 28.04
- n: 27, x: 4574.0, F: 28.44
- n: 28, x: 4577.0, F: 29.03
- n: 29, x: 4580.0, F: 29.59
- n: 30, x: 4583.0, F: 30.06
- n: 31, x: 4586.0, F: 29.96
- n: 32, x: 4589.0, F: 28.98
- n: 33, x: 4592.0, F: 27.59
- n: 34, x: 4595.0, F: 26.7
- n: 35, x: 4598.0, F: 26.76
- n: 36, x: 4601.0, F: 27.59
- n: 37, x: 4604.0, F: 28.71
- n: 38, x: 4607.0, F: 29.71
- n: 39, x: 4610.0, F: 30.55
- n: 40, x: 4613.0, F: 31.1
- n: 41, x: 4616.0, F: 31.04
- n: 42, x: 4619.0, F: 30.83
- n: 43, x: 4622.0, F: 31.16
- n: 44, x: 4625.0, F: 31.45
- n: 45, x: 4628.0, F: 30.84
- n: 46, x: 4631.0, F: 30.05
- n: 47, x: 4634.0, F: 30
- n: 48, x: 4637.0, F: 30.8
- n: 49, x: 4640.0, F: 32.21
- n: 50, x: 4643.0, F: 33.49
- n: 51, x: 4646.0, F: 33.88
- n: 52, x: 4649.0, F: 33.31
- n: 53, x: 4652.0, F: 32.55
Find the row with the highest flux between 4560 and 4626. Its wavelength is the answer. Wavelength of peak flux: 4625.0 Angstrom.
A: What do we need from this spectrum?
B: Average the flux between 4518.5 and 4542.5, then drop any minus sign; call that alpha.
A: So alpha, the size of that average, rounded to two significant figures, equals 25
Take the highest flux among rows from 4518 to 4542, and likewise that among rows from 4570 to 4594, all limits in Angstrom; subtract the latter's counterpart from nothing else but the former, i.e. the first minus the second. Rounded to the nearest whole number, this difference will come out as -3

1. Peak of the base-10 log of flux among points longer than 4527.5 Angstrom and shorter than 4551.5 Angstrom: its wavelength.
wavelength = 4550.0 Angstrom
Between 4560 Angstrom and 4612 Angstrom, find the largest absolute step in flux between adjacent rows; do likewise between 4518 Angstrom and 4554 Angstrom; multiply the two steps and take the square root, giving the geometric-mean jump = 1.30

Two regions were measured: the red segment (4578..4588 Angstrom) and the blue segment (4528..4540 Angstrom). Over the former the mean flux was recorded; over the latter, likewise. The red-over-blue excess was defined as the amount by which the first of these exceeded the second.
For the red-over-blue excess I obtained 4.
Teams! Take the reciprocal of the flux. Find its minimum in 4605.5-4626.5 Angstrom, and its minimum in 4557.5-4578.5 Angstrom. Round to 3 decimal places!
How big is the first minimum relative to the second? 0.923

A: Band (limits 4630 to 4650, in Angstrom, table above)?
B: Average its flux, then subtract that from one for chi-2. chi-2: -31.0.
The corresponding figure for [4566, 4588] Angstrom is -28.0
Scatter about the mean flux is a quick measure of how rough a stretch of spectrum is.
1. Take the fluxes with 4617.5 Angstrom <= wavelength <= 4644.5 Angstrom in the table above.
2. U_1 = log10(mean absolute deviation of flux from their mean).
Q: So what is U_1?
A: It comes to -0.10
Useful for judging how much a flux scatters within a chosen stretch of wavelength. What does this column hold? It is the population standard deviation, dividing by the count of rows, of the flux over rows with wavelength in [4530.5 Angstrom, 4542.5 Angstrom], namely 0.60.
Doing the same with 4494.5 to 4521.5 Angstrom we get 1.83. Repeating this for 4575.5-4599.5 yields 1.29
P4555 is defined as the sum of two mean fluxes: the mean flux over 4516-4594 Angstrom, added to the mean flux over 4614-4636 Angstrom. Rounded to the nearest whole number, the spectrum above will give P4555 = 58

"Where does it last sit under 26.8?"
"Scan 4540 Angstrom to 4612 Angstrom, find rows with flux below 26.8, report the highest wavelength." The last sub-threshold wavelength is 4598.0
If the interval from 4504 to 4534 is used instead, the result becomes 4532.0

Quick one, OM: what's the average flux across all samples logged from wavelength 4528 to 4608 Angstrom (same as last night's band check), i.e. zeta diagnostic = 27.8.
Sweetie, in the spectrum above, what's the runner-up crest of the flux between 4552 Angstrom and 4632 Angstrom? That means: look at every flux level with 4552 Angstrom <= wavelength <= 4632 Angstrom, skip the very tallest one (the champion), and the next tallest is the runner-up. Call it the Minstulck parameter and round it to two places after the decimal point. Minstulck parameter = 31.16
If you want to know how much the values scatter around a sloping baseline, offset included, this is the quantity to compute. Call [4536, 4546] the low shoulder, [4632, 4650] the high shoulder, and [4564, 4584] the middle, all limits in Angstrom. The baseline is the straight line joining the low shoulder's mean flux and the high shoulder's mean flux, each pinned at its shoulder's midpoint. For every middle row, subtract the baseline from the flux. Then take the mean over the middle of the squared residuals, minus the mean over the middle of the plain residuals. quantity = 0.2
